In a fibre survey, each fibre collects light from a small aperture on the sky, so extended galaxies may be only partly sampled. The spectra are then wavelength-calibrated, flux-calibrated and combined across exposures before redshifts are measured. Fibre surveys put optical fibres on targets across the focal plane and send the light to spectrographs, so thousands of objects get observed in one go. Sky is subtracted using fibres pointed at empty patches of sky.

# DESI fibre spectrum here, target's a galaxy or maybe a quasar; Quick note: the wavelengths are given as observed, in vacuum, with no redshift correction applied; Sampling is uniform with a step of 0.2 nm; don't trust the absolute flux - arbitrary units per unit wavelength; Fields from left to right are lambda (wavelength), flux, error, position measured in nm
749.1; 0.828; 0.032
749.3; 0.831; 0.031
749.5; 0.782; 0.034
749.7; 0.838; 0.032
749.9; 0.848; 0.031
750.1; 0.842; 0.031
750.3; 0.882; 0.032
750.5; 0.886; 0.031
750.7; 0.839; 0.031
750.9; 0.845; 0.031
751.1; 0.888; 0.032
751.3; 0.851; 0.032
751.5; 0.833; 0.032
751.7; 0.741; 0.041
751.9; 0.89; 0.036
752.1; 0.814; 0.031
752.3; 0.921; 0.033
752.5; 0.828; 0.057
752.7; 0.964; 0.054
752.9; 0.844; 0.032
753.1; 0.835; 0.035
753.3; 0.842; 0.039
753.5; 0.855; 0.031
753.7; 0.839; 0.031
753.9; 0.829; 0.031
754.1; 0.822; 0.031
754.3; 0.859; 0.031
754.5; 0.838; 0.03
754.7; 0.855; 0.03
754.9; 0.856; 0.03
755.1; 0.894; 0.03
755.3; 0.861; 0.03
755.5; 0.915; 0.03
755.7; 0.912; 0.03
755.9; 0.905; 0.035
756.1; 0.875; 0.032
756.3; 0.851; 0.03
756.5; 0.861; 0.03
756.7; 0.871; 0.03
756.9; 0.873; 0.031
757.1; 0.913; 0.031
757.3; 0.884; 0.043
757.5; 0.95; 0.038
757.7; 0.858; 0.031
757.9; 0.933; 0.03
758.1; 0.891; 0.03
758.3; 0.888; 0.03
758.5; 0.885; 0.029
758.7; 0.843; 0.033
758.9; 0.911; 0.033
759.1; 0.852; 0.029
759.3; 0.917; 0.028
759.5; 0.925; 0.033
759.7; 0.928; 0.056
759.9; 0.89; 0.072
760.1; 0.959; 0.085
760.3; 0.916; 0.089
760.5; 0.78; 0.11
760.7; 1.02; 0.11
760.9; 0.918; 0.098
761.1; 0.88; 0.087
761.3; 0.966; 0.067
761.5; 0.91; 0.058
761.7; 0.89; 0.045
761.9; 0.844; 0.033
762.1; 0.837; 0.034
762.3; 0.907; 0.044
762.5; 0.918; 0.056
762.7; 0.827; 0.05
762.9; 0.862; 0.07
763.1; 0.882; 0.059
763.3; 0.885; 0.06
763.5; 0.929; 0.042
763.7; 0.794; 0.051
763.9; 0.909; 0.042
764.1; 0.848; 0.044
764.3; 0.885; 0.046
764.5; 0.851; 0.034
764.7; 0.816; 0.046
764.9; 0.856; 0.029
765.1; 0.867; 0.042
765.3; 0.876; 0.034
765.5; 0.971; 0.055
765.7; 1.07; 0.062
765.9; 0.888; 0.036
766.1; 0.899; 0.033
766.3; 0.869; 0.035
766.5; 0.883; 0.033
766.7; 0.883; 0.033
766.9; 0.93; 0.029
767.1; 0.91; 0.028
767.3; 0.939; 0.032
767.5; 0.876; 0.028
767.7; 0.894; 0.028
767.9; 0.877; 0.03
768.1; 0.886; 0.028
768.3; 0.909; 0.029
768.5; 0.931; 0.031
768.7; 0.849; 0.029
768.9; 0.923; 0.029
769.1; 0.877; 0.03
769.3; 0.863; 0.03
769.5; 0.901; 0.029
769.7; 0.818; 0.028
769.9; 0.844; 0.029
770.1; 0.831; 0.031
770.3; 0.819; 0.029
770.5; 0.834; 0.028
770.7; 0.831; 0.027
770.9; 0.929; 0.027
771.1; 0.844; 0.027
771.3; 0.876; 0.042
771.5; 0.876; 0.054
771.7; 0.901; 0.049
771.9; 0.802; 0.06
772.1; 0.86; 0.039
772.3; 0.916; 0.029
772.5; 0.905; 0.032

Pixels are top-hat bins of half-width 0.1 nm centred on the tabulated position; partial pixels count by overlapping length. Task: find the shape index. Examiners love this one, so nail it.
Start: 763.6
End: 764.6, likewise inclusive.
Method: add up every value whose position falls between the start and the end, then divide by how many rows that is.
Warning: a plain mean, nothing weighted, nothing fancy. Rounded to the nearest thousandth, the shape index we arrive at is 0.857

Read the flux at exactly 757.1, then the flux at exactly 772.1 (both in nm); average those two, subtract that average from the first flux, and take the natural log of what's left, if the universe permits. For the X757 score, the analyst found -3.6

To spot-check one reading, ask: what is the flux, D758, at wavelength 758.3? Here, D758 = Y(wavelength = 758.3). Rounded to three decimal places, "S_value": 0.888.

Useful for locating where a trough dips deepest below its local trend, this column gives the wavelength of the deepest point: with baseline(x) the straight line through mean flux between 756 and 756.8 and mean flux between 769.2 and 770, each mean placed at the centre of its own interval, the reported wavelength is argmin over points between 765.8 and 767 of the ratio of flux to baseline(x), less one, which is 766.3 nm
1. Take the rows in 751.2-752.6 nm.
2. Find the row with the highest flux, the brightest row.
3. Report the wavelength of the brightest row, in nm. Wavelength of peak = 752.3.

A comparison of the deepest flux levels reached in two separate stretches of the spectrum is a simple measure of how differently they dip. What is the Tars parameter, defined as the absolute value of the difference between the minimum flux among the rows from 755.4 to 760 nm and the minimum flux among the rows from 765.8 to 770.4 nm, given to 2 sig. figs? 0.025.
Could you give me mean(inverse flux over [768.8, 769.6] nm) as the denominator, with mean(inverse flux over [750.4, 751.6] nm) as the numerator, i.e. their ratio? 1.04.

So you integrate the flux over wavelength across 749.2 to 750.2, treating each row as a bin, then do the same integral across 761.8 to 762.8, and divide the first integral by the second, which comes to 0.96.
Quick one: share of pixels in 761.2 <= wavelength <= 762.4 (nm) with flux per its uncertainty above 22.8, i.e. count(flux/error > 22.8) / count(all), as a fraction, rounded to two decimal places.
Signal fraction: 0.33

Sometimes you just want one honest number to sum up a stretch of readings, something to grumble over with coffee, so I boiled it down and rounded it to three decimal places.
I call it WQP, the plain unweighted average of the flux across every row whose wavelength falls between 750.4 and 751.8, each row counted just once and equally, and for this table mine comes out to 0.840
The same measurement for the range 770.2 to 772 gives 0.857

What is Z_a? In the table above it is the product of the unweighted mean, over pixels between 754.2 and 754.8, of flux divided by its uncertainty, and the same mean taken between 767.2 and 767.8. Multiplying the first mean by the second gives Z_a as 865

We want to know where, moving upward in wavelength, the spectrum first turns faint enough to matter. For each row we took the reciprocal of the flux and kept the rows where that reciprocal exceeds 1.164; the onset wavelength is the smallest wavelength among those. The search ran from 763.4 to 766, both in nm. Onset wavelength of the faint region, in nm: 763.7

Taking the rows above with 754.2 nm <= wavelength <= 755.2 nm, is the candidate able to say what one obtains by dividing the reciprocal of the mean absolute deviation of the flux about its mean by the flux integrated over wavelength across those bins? 86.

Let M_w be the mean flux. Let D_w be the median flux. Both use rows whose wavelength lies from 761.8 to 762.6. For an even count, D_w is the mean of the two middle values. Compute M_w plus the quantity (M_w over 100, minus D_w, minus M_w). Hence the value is -0.87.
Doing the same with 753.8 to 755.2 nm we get -0.85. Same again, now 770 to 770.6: -0.82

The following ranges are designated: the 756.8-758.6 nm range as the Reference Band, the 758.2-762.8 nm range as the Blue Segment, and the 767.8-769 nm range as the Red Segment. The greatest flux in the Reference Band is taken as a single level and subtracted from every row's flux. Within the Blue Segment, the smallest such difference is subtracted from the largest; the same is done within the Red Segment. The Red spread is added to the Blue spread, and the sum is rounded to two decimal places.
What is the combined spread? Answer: 0.32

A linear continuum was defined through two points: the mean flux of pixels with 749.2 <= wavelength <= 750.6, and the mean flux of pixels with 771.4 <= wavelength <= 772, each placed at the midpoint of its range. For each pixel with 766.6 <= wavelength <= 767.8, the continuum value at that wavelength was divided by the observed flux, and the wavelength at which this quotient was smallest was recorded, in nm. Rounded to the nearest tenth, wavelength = 767.3 nm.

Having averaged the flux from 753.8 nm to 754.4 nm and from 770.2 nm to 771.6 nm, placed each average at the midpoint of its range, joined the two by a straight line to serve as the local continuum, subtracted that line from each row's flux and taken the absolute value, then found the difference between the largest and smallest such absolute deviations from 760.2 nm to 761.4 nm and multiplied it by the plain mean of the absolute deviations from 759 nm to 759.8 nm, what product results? 0.009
